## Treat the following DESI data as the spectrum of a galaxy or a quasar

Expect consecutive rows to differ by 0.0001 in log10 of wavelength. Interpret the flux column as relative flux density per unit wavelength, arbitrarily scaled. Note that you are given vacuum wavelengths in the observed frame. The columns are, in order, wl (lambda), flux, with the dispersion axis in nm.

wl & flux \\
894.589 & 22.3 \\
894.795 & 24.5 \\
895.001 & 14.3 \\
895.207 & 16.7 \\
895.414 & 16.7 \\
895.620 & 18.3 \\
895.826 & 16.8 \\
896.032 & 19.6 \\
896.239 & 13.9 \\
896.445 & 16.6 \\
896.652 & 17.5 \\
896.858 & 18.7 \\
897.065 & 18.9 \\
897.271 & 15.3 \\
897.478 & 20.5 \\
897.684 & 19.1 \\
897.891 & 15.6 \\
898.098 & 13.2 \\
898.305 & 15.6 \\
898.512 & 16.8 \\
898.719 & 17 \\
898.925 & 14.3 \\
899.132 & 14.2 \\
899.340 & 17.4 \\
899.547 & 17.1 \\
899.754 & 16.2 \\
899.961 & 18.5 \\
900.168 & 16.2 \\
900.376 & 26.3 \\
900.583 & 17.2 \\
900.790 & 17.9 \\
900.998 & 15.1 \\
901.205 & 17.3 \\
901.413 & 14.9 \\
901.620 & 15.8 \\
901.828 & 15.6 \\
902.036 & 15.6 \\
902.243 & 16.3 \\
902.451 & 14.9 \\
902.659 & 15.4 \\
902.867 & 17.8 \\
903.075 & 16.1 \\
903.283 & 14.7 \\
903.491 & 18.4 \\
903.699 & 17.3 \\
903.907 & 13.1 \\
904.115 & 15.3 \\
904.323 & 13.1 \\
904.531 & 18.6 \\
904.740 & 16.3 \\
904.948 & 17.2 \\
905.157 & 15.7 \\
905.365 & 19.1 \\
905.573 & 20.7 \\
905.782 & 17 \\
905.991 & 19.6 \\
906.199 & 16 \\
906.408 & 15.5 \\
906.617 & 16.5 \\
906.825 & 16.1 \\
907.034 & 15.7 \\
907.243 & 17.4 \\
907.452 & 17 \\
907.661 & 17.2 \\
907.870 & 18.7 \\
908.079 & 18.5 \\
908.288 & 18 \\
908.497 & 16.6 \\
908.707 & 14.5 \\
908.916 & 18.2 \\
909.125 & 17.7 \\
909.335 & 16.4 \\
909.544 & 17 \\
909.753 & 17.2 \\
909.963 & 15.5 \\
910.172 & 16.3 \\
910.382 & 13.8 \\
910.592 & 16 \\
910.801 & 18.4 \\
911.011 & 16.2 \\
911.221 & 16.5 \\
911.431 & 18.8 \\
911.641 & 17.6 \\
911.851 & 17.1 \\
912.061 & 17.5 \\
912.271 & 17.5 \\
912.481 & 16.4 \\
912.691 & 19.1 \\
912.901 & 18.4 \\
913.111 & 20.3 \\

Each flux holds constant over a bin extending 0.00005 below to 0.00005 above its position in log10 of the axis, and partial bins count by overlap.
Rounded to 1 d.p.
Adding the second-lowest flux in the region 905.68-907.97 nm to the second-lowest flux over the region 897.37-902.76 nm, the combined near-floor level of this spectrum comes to 29.9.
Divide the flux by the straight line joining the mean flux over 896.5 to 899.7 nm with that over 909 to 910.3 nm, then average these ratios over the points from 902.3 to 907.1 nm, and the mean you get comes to 0.99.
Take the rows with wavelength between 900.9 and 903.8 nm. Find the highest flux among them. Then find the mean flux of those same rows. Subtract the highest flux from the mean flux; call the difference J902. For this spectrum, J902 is -2.3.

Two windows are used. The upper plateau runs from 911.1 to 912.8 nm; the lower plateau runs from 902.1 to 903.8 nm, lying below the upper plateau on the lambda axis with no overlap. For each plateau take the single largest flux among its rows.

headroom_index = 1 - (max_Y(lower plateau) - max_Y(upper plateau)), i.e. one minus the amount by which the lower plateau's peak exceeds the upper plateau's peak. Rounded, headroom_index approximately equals 1.7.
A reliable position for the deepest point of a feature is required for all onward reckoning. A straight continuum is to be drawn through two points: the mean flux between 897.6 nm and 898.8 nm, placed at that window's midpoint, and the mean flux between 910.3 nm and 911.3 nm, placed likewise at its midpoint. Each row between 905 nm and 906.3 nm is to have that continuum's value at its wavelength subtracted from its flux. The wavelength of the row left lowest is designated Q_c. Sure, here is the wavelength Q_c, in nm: 905.157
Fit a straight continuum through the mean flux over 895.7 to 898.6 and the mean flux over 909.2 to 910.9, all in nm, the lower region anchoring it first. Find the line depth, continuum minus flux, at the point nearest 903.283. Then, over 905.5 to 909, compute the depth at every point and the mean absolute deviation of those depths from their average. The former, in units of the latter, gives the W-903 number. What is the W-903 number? 1.6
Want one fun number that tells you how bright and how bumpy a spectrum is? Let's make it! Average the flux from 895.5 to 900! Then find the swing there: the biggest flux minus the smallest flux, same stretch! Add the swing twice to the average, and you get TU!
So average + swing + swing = 31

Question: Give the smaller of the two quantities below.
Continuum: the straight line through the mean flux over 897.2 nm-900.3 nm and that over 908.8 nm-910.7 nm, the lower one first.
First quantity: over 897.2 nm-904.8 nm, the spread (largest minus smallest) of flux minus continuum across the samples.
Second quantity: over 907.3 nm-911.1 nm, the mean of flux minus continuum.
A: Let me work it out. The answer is 0.39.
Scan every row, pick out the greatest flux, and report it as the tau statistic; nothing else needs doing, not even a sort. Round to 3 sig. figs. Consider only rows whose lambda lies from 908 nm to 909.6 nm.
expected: 18.5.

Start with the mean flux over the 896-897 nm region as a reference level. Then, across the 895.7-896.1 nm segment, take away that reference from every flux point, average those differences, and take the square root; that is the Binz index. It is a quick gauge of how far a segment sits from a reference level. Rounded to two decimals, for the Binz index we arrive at 0.97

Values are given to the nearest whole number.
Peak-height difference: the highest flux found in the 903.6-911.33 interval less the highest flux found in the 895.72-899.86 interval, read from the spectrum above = 0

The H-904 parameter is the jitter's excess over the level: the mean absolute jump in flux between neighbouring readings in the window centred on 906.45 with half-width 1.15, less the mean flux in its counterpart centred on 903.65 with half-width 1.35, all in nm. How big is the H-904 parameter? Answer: -14.4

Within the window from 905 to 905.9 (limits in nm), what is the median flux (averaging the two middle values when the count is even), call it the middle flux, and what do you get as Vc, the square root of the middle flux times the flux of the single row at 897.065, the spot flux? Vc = 18.5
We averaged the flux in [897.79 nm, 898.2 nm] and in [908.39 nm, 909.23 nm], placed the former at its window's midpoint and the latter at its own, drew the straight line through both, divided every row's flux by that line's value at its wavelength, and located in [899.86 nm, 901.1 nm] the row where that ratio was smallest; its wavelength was 900.998 nm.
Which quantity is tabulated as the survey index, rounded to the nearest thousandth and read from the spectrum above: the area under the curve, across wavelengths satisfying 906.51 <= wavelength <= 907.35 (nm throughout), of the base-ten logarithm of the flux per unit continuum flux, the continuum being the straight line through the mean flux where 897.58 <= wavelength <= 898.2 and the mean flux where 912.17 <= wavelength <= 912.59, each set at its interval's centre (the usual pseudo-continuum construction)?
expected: -0.004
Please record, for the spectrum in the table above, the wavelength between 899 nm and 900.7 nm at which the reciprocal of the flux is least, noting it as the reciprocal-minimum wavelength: 900.376 nm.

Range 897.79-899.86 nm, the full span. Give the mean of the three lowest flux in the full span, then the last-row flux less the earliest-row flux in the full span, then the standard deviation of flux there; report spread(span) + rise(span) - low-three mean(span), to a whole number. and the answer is -12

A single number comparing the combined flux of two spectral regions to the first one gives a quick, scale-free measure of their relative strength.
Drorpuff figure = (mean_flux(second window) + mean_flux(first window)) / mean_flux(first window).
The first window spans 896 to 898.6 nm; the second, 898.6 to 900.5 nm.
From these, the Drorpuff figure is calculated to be 2.03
